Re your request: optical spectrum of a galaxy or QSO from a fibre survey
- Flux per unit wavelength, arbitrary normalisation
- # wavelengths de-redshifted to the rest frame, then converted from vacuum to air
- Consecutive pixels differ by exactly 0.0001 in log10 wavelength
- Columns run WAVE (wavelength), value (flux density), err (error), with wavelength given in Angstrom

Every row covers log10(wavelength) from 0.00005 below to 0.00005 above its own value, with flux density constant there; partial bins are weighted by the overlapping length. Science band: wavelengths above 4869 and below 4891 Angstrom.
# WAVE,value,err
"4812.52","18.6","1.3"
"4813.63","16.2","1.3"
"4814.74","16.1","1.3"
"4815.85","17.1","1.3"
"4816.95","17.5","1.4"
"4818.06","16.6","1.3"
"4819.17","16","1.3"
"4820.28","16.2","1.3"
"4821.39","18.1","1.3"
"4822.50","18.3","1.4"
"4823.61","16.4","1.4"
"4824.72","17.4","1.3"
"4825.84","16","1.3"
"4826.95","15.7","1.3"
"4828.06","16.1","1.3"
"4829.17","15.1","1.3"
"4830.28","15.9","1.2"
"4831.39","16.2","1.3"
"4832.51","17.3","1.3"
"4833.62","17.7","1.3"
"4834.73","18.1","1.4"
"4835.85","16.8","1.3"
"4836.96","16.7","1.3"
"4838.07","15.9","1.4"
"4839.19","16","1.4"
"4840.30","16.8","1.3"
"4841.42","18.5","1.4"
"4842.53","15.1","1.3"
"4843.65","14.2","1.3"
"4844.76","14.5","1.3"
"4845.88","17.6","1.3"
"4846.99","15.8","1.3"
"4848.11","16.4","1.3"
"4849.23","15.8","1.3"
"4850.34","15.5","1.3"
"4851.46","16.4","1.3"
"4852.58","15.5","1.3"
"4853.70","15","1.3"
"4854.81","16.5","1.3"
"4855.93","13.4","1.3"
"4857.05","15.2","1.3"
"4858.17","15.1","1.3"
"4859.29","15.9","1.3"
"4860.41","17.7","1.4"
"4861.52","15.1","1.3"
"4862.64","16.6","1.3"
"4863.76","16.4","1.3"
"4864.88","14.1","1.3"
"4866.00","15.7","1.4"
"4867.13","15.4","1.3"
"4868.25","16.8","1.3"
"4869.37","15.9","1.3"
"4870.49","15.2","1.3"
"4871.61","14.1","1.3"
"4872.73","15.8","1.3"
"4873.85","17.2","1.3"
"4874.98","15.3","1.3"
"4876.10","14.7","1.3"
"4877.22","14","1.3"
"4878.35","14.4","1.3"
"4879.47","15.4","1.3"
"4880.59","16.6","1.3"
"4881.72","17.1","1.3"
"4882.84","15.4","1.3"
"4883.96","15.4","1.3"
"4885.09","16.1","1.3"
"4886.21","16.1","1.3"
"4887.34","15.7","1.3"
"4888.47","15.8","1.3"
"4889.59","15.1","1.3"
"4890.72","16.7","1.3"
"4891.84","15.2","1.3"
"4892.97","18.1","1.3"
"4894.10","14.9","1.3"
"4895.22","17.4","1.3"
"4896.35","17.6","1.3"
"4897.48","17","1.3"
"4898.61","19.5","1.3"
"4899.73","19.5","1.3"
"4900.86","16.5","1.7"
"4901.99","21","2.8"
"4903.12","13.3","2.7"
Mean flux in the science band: 15.6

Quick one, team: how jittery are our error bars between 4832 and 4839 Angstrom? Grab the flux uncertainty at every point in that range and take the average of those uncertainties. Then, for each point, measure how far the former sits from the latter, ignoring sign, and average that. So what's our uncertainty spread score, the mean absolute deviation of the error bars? 0.04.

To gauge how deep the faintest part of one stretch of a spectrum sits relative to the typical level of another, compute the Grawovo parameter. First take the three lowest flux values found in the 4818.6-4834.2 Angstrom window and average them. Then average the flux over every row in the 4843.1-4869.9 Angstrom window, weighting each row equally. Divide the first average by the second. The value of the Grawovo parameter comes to 0.99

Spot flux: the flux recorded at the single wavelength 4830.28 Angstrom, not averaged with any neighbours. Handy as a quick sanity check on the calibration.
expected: 15.9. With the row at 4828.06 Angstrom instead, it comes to 16.1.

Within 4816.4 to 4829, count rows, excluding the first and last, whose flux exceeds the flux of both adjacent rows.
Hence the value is 2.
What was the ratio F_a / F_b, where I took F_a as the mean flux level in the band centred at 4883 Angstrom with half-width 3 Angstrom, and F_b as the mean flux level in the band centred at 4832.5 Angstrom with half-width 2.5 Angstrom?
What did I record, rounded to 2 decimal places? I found 0.95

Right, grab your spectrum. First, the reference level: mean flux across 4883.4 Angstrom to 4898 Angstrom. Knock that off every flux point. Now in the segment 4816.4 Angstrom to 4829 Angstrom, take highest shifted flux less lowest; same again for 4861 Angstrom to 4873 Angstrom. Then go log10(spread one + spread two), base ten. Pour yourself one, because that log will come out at 0.72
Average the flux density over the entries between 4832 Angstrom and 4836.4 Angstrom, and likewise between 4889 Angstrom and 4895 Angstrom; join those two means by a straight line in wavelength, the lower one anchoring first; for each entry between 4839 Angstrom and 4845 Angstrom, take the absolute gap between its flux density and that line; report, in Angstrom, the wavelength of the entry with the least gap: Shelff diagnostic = 4840.30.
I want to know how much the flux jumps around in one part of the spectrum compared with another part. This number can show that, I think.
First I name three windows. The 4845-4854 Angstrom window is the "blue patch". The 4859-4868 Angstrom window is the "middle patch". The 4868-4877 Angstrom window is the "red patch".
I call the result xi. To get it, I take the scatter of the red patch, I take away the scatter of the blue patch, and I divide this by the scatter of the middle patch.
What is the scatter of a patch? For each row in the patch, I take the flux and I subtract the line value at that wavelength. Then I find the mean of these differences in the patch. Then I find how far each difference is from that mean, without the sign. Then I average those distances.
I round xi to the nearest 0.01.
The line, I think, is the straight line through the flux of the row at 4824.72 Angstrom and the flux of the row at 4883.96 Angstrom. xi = 0.26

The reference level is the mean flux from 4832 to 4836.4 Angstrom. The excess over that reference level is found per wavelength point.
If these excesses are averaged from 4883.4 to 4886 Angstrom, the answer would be -1.7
